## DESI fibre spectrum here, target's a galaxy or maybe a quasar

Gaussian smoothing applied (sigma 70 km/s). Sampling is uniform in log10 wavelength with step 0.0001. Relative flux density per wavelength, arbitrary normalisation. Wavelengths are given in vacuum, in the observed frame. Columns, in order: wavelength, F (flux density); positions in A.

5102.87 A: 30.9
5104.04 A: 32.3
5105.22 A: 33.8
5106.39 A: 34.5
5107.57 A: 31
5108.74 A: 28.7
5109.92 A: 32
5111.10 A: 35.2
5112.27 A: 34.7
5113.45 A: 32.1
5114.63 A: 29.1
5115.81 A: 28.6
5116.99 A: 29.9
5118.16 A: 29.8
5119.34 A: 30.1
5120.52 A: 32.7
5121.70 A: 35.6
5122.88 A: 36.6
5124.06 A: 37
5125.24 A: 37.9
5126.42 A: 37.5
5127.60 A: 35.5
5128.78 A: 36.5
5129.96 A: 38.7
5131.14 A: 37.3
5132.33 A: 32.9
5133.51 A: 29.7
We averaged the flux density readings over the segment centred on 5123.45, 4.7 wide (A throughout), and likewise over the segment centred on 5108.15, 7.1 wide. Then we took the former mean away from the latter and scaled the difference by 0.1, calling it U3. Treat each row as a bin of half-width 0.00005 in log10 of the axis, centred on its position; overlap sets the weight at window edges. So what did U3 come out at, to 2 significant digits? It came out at -0.42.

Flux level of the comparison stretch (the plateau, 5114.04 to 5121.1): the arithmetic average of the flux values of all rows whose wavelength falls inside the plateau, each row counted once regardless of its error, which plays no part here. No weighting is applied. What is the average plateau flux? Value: 30.0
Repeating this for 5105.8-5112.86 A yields 32.7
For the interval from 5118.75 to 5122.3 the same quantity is 32.8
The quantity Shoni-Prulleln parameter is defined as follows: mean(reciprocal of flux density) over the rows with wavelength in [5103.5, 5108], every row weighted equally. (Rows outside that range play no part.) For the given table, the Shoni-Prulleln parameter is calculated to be 0.0304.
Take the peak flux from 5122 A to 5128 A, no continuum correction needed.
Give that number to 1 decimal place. 37.9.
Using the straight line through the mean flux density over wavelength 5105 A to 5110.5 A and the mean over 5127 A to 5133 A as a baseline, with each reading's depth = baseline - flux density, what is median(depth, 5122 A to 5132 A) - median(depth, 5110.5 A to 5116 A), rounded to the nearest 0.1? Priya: -2.8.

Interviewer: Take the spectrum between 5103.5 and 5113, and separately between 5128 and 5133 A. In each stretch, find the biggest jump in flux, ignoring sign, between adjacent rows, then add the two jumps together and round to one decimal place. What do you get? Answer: 7.9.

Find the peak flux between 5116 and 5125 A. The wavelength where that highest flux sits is 5124.06 A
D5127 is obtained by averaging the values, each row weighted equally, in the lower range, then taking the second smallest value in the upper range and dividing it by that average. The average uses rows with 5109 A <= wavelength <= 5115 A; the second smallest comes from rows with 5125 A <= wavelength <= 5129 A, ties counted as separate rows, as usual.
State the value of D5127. 1.12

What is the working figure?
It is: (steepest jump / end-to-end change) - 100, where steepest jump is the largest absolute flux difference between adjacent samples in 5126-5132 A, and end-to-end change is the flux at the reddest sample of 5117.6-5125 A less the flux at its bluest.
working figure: -100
